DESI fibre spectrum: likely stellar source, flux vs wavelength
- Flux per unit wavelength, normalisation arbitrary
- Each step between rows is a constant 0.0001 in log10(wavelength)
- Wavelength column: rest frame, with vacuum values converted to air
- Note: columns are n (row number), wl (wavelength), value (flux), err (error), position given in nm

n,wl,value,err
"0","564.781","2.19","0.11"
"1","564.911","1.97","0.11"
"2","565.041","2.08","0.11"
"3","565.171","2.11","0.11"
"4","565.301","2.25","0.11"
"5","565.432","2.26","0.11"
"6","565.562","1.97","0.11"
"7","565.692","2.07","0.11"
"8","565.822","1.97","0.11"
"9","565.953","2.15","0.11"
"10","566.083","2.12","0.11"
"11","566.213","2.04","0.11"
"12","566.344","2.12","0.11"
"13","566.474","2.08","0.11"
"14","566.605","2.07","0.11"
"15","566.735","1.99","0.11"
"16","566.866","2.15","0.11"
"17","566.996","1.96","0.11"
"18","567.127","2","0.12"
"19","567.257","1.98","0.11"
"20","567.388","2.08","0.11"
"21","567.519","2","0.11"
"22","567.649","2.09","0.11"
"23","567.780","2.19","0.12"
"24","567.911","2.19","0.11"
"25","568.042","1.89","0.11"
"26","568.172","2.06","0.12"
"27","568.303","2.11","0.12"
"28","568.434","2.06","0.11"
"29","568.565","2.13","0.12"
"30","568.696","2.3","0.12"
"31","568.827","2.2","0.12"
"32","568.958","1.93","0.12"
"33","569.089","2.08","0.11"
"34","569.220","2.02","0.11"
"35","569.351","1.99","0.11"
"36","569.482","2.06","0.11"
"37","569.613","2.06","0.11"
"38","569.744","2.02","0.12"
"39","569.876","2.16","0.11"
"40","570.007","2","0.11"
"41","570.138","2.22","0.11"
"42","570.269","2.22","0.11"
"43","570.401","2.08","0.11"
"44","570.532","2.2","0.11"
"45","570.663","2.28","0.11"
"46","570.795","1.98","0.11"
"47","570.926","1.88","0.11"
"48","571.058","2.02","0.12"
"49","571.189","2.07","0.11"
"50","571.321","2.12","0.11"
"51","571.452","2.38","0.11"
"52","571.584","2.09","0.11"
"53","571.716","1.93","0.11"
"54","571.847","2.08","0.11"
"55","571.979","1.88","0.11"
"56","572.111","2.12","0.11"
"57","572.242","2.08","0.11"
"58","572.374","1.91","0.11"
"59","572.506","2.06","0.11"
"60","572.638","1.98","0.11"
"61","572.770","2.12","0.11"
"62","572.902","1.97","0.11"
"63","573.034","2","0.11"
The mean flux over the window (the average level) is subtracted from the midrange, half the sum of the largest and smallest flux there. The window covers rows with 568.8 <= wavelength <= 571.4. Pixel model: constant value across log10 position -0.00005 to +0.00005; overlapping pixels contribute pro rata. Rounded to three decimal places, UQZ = 0.000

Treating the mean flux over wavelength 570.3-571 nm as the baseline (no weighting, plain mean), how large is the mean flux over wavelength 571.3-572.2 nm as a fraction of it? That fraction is 1.00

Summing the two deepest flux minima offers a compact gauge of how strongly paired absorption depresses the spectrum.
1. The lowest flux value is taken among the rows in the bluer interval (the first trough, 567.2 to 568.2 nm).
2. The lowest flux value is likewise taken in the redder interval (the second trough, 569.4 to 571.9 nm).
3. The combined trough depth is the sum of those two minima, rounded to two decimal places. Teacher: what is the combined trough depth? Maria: 3.77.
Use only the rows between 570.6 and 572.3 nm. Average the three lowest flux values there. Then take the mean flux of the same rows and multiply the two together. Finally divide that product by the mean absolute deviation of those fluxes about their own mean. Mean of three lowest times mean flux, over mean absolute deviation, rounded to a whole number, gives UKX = 39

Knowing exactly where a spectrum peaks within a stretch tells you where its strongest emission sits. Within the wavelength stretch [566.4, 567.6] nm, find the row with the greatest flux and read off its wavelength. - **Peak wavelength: 566.866 nm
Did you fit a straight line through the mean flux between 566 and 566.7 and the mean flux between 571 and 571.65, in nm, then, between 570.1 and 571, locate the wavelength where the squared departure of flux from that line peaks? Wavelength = 570.926 nm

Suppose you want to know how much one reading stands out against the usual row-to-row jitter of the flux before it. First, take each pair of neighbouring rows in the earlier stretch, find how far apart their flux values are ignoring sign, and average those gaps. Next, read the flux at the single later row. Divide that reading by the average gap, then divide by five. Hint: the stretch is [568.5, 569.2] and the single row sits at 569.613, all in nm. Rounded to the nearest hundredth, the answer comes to 2.39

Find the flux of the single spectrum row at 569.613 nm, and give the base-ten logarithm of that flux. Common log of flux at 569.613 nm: 0.314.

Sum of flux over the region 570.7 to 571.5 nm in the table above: 12.45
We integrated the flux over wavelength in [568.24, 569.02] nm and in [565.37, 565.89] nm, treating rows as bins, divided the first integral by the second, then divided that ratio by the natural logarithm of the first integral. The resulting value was 3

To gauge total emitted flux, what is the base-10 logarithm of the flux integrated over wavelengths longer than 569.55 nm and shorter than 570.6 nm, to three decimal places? 0.348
